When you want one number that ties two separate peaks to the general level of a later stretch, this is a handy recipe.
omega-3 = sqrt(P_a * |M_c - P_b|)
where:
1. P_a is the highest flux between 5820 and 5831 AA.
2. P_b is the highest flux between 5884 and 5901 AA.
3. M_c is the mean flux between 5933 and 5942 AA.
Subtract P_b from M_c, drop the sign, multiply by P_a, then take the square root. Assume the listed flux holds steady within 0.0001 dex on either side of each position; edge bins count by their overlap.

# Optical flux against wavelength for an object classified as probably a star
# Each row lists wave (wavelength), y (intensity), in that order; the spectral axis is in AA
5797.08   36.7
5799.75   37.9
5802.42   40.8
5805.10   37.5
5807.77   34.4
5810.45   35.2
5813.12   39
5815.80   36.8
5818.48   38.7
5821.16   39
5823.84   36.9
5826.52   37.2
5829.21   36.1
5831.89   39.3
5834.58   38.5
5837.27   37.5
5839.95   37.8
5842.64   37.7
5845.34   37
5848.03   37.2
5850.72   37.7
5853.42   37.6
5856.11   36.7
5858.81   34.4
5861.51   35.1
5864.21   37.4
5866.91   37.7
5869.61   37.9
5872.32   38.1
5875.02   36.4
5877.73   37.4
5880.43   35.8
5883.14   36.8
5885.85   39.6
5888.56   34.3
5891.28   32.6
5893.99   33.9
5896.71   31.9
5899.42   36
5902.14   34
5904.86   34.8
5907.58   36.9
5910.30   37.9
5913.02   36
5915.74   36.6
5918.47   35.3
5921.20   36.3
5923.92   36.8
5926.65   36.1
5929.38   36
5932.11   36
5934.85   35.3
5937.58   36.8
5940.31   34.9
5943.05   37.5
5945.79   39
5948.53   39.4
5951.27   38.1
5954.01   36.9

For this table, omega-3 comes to 12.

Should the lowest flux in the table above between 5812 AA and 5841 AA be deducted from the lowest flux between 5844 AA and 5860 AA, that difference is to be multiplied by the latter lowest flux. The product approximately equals -58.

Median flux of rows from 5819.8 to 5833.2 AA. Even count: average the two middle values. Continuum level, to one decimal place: 37.2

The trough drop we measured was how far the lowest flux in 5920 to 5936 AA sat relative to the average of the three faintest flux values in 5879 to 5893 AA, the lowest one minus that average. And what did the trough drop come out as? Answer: 1.1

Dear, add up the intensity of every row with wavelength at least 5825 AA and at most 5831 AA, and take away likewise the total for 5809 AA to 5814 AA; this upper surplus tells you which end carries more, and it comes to -1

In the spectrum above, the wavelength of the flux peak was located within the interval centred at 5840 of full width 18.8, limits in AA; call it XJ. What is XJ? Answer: 5831.89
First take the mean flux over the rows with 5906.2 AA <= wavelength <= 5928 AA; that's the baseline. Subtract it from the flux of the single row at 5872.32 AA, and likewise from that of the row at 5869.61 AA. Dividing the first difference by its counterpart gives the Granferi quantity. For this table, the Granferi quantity 1.1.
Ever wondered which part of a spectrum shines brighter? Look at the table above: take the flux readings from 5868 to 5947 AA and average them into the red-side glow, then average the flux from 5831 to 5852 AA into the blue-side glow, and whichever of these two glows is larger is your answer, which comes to 37.8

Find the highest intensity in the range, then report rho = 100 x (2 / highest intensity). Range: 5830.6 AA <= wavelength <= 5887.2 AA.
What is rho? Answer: 5.05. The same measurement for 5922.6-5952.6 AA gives 5.08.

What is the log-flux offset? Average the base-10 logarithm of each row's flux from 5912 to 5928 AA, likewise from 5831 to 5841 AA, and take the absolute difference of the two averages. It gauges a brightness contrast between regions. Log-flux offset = 0.024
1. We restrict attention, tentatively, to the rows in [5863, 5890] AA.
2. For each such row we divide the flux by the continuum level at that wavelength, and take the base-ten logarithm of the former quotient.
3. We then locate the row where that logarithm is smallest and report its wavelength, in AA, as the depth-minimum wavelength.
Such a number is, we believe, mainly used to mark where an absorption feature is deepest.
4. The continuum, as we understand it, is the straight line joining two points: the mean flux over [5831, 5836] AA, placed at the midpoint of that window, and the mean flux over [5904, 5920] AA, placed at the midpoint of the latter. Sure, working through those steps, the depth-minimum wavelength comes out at 5888.56 AA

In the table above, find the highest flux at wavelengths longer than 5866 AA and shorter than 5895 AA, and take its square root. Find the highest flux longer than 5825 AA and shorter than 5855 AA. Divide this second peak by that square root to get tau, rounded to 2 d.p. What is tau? 6.25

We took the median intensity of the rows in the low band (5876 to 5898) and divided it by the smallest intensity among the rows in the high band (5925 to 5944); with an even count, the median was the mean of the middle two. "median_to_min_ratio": 1.00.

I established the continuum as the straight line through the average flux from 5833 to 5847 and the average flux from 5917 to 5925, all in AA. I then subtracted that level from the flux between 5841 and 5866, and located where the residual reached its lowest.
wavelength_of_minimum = 5858.81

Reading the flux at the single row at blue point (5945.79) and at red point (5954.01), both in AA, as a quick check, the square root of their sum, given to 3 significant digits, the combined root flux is 8.71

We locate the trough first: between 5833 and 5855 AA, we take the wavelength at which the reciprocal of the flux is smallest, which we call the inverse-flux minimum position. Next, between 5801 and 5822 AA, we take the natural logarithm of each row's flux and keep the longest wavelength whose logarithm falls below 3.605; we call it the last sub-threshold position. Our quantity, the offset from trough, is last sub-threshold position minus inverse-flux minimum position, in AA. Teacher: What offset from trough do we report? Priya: -24.1 AA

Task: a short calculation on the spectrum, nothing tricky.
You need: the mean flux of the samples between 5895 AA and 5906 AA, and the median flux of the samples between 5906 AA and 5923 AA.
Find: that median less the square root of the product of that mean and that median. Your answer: 1.2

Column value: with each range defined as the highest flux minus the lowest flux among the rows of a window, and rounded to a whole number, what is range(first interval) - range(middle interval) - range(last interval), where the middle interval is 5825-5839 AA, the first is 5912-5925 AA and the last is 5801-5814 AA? -8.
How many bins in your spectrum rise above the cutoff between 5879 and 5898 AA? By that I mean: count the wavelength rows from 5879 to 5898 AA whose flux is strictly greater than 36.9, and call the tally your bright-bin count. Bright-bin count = 1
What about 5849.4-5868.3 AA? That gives 4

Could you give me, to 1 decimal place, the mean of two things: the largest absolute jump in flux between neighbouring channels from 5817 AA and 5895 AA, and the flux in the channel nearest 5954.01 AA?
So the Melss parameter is 21.1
